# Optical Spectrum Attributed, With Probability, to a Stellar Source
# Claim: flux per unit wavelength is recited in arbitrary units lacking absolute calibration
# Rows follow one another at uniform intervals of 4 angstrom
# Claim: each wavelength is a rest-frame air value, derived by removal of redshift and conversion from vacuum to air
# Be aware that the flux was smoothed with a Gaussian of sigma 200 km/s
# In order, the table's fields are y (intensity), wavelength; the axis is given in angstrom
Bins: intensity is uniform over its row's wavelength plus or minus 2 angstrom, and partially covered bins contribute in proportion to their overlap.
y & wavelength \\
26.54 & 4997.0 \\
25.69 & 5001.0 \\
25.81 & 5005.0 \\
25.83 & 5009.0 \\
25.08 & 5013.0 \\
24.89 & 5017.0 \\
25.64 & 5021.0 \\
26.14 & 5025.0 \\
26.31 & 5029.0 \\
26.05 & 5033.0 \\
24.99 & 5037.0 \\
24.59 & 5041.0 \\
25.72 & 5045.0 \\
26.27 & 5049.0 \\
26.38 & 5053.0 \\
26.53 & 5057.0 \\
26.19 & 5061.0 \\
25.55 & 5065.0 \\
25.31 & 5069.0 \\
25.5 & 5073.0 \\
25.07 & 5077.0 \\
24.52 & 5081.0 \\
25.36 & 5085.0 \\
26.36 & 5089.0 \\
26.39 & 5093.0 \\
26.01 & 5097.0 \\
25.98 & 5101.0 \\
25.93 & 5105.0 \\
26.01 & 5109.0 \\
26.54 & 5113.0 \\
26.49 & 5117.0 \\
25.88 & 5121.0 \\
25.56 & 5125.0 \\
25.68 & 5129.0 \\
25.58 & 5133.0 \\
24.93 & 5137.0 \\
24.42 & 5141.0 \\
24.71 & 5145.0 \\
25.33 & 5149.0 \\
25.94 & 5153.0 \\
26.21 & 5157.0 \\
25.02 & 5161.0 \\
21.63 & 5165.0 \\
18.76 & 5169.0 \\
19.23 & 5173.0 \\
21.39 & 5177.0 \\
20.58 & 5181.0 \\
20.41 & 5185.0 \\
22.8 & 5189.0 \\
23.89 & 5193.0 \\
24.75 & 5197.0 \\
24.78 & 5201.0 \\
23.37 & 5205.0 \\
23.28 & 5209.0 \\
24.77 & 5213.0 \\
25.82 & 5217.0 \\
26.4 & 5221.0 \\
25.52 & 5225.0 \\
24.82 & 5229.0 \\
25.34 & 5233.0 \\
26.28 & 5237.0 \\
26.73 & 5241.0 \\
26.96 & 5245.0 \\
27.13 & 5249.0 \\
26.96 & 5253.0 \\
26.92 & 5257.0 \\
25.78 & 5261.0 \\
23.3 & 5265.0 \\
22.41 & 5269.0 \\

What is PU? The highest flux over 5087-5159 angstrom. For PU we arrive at 26.54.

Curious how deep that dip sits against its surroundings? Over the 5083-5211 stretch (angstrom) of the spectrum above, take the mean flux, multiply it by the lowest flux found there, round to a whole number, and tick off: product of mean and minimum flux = 457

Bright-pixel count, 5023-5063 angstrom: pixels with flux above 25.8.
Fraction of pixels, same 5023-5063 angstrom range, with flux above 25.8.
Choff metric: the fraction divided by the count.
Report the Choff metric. 0.100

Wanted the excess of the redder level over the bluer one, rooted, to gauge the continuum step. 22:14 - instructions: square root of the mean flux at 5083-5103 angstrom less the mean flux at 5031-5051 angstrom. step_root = 0.7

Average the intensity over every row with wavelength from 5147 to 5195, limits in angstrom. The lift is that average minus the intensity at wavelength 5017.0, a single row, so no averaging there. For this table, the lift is -2.3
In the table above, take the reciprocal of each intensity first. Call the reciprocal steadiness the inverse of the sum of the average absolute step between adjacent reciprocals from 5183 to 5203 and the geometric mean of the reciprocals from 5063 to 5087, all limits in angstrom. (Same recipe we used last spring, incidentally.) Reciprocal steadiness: 23.9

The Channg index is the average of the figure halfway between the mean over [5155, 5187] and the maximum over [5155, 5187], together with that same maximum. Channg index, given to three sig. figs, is 25.1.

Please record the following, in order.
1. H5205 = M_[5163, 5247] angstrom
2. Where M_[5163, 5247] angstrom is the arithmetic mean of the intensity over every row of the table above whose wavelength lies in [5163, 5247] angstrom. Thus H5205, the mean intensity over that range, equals 23.7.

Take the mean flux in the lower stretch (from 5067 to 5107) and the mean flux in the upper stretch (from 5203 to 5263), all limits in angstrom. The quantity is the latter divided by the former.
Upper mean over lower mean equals 1.00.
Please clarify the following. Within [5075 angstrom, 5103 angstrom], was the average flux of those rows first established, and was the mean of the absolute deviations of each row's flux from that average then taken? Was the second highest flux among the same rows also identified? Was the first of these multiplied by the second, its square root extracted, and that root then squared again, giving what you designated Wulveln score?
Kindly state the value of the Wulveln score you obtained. 16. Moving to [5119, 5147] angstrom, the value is 12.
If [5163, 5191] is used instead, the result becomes 23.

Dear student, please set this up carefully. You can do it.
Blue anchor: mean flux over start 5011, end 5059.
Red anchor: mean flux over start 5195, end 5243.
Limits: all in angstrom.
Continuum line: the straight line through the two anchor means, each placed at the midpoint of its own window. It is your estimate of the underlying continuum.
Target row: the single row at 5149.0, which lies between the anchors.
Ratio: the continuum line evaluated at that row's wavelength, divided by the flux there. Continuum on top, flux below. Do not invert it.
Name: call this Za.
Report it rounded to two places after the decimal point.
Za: 1.00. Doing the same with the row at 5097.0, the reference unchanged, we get 0.98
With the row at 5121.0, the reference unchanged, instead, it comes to 0.98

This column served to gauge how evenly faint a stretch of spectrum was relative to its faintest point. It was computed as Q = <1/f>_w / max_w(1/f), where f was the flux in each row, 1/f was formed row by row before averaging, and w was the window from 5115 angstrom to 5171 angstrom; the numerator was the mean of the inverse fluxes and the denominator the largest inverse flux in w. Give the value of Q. 0.76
